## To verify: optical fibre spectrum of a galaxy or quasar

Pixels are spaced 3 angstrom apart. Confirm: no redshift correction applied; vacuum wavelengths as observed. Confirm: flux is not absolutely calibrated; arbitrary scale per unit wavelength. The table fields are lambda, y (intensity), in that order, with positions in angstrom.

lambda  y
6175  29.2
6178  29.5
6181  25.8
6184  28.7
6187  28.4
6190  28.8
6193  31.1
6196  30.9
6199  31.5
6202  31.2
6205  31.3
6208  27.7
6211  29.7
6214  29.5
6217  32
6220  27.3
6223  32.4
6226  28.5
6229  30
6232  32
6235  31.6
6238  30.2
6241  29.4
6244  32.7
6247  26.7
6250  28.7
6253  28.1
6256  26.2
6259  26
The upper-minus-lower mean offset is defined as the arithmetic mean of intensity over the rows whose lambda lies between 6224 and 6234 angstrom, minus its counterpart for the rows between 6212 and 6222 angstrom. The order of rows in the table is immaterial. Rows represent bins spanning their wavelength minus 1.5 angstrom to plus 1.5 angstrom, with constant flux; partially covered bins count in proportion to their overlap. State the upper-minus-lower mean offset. 0.6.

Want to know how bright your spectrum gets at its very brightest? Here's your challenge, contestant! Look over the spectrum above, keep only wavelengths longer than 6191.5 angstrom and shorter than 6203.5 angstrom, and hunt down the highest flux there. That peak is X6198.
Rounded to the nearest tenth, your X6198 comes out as 31.5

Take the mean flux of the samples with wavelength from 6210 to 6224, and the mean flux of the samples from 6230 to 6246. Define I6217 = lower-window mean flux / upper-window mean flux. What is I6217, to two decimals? 0.97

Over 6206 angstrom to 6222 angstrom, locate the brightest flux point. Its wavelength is 6217 angstrom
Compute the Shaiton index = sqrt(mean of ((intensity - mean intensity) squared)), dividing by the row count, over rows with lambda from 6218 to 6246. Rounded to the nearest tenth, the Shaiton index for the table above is 1.8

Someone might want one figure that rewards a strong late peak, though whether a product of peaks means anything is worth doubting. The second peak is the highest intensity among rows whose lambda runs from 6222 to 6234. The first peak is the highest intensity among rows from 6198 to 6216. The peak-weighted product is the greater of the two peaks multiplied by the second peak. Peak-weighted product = 1050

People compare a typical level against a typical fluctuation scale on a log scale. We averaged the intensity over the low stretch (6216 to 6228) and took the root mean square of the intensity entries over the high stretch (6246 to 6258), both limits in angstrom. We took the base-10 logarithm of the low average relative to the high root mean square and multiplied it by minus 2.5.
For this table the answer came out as -0.10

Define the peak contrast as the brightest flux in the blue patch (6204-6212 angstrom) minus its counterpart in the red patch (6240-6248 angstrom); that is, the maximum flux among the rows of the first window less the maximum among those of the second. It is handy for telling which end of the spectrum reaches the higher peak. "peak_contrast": -1.4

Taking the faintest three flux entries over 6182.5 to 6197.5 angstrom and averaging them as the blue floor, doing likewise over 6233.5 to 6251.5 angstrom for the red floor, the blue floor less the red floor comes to 0.4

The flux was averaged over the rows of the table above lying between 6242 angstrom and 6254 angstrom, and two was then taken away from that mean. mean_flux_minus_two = 27.1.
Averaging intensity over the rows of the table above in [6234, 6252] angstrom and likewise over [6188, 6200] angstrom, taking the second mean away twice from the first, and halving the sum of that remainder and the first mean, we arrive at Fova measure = -0.7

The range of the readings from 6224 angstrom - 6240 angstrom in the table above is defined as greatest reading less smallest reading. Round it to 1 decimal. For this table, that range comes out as 3.5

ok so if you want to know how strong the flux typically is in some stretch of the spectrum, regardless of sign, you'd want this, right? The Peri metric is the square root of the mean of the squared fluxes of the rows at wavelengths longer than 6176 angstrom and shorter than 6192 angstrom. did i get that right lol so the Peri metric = 28.3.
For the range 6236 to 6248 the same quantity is 29.8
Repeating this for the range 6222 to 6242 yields 30.6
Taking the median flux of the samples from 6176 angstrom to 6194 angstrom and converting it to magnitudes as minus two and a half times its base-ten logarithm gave -3.65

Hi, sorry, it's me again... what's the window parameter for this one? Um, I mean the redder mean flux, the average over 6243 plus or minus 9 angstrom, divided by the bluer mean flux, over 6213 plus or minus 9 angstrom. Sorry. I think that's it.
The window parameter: 1.01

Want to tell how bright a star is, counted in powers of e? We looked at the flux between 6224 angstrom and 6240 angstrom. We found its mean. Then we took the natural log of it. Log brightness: 3.42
